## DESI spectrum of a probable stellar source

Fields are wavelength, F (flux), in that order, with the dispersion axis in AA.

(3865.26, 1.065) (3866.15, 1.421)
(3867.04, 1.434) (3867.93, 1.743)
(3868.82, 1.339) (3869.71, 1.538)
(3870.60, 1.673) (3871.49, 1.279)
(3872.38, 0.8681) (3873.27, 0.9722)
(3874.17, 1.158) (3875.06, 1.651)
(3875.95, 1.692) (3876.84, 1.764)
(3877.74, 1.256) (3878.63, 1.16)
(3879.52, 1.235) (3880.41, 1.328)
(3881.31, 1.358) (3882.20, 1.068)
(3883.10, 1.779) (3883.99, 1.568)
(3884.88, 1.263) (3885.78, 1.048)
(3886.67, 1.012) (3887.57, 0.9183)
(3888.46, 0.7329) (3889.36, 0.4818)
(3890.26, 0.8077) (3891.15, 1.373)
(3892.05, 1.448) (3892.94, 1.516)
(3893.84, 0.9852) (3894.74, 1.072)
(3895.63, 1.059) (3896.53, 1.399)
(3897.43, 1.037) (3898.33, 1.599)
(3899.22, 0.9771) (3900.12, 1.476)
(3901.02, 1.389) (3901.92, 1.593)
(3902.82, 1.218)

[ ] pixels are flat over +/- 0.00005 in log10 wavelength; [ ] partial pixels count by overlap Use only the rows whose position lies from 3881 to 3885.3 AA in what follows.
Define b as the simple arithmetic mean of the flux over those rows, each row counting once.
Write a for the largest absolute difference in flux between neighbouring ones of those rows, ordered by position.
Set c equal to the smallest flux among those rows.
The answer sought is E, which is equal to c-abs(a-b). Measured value 0.37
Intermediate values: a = 0.71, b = 1.41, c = 1.068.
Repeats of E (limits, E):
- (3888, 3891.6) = 0.20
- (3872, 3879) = 0.06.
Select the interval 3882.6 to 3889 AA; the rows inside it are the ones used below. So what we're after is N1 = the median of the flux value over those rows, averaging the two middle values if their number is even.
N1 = 1.05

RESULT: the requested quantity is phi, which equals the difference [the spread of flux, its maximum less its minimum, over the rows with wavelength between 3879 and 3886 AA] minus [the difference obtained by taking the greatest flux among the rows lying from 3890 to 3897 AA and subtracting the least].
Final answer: 0.0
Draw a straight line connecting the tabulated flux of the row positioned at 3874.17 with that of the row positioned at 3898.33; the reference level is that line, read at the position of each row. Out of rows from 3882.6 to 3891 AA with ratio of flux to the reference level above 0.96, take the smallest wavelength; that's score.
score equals 3883.10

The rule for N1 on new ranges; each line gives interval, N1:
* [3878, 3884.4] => 1.33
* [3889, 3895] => 1.07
